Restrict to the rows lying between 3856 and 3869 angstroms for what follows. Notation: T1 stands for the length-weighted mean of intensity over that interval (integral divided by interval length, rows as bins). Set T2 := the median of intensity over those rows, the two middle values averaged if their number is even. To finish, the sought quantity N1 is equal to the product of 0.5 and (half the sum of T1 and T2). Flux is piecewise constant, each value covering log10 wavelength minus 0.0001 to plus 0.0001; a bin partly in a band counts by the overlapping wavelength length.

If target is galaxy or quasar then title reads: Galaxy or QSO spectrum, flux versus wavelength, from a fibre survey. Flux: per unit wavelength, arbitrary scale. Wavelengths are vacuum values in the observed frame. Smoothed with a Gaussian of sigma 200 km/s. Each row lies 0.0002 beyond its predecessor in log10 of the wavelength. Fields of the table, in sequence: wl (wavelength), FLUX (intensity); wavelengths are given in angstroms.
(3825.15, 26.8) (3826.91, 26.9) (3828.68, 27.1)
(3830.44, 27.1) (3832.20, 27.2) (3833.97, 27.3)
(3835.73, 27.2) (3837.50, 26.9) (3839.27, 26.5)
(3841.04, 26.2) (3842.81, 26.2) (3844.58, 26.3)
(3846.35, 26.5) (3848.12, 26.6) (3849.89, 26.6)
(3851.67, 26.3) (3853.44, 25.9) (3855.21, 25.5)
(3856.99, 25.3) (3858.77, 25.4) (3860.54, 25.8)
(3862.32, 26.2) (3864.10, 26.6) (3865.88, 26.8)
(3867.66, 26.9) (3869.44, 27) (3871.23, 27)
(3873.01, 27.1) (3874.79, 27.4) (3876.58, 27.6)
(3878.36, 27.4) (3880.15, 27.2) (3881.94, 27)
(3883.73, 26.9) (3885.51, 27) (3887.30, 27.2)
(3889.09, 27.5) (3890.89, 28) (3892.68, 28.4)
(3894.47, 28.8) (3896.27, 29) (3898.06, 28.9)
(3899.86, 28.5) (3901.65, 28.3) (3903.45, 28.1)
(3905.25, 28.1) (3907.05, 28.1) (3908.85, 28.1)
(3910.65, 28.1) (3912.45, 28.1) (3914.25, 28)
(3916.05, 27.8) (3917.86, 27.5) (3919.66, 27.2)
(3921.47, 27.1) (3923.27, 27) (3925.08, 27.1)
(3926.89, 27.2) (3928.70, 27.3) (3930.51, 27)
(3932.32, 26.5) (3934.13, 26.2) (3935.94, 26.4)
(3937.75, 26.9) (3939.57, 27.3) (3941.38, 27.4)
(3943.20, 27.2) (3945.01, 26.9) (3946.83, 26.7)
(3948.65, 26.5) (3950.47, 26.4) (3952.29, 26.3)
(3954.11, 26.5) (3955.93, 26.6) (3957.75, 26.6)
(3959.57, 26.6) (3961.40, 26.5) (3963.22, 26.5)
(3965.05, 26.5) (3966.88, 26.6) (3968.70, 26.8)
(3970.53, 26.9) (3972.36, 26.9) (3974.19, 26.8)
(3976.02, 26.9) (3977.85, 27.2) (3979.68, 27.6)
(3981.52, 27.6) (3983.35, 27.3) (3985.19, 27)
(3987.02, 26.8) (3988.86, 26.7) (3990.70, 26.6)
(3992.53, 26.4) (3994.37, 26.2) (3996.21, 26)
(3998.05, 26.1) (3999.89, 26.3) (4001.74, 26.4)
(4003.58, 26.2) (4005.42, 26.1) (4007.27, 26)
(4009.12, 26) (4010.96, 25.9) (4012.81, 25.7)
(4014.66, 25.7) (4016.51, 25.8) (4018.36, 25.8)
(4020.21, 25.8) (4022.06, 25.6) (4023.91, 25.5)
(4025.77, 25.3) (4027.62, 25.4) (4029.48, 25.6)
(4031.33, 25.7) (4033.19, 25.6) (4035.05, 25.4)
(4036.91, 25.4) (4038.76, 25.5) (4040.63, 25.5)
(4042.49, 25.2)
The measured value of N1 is 13.1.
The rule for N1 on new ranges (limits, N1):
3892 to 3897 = 14.4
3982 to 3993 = 13.4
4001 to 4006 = 13.1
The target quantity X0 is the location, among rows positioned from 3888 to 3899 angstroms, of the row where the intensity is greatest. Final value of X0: 3896.27 angstroms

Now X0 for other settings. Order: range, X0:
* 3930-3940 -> 3939.57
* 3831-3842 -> 3833.97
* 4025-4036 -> 4031.33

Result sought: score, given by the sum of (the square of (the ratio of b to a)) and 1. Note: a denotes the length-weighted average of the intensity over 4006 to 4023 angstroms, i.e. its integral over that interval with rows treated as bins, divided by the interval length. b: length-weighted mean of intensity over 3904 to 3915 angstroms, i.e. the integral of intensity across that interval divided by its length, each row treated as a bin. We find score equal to 2.18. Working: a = 25.8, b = 28.1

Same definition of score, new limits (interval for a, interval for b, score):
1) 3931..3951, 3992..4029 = 1.94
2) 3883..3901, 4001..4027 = 1.85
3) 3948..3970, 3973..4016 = 2.00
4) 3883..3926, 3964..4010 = 1.91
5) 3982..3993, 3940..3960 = 1.99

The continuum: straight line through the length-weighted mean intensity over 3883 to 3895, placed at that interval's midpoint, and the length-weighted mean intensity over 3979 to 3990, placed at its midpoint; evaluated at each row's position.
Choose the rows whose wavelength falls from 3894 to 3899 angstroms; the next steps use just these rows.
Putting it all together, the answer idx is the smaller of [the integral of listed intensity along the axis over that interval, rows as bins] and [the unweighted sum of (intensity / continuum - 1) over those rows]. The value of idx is 0.14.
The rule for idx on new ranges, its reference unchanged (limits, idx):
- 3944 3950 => -0.07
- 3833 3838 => -0.09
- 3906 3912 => 0.06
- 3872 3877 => -0.04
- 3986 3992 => -0.04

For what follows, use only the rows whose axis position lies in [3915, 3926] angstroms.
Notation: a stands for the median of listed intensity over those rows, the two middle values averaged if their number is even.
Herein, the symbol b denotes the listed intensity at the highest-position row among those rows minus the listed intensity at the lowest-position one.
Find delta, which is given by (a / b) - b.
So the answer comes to -38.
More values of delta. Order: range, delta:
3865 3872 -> 135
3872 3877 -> 54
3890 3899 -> 31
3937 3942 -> 54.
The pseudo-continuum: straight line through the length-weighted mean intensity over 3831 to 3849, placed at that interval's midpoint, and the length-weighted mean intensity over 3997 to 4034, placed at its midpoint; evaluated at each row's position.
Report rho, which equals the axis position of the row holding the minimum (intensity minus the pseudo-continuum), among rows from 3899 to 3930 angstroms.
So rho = 3923.27 angstroms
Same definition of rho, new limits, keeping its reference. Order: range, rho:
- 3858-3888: 3858.77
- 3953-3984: 3954.11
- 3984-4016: 4012.81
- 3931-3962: 3934.13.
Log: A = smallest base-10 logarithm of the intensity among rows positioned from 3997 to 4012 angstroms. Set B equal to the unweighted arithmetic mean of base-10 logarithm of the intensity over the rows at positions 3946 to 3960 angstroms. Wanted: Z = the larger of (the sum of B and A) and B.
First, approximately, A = 1.41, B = 1.424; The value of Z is 2.84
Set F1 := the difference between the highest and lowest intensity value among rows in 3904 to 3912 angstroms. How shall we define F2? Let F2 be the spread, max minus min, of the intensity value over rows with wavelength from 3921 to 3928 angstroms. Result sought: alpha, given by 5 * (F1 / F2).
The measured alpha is 0.0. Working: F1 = 0.0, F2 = 0.20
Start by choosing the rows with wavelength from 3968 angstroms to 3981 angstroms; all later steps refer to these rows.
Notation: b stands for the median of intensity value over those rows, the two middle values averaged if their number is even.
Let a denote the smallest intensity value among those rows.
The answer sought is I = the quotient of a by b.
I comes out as 1.00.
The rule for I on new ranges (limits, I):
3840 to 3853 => 1.00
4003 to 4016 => 0.99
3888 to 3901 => 0.96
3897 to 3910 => 1.00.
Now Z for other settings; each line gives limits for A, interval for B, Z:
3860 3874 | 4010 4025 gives 2.82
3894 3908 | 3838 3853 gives 2.87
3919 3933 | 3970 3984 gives 2.86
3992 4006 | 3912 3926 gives 2.85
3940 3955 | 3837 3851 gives 2.84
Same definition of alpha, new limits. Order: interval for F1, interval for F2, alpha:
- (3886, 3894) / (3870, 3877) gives 10.0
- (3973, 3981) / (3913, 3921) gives 5.0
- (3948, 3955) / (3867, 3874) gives 5.0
